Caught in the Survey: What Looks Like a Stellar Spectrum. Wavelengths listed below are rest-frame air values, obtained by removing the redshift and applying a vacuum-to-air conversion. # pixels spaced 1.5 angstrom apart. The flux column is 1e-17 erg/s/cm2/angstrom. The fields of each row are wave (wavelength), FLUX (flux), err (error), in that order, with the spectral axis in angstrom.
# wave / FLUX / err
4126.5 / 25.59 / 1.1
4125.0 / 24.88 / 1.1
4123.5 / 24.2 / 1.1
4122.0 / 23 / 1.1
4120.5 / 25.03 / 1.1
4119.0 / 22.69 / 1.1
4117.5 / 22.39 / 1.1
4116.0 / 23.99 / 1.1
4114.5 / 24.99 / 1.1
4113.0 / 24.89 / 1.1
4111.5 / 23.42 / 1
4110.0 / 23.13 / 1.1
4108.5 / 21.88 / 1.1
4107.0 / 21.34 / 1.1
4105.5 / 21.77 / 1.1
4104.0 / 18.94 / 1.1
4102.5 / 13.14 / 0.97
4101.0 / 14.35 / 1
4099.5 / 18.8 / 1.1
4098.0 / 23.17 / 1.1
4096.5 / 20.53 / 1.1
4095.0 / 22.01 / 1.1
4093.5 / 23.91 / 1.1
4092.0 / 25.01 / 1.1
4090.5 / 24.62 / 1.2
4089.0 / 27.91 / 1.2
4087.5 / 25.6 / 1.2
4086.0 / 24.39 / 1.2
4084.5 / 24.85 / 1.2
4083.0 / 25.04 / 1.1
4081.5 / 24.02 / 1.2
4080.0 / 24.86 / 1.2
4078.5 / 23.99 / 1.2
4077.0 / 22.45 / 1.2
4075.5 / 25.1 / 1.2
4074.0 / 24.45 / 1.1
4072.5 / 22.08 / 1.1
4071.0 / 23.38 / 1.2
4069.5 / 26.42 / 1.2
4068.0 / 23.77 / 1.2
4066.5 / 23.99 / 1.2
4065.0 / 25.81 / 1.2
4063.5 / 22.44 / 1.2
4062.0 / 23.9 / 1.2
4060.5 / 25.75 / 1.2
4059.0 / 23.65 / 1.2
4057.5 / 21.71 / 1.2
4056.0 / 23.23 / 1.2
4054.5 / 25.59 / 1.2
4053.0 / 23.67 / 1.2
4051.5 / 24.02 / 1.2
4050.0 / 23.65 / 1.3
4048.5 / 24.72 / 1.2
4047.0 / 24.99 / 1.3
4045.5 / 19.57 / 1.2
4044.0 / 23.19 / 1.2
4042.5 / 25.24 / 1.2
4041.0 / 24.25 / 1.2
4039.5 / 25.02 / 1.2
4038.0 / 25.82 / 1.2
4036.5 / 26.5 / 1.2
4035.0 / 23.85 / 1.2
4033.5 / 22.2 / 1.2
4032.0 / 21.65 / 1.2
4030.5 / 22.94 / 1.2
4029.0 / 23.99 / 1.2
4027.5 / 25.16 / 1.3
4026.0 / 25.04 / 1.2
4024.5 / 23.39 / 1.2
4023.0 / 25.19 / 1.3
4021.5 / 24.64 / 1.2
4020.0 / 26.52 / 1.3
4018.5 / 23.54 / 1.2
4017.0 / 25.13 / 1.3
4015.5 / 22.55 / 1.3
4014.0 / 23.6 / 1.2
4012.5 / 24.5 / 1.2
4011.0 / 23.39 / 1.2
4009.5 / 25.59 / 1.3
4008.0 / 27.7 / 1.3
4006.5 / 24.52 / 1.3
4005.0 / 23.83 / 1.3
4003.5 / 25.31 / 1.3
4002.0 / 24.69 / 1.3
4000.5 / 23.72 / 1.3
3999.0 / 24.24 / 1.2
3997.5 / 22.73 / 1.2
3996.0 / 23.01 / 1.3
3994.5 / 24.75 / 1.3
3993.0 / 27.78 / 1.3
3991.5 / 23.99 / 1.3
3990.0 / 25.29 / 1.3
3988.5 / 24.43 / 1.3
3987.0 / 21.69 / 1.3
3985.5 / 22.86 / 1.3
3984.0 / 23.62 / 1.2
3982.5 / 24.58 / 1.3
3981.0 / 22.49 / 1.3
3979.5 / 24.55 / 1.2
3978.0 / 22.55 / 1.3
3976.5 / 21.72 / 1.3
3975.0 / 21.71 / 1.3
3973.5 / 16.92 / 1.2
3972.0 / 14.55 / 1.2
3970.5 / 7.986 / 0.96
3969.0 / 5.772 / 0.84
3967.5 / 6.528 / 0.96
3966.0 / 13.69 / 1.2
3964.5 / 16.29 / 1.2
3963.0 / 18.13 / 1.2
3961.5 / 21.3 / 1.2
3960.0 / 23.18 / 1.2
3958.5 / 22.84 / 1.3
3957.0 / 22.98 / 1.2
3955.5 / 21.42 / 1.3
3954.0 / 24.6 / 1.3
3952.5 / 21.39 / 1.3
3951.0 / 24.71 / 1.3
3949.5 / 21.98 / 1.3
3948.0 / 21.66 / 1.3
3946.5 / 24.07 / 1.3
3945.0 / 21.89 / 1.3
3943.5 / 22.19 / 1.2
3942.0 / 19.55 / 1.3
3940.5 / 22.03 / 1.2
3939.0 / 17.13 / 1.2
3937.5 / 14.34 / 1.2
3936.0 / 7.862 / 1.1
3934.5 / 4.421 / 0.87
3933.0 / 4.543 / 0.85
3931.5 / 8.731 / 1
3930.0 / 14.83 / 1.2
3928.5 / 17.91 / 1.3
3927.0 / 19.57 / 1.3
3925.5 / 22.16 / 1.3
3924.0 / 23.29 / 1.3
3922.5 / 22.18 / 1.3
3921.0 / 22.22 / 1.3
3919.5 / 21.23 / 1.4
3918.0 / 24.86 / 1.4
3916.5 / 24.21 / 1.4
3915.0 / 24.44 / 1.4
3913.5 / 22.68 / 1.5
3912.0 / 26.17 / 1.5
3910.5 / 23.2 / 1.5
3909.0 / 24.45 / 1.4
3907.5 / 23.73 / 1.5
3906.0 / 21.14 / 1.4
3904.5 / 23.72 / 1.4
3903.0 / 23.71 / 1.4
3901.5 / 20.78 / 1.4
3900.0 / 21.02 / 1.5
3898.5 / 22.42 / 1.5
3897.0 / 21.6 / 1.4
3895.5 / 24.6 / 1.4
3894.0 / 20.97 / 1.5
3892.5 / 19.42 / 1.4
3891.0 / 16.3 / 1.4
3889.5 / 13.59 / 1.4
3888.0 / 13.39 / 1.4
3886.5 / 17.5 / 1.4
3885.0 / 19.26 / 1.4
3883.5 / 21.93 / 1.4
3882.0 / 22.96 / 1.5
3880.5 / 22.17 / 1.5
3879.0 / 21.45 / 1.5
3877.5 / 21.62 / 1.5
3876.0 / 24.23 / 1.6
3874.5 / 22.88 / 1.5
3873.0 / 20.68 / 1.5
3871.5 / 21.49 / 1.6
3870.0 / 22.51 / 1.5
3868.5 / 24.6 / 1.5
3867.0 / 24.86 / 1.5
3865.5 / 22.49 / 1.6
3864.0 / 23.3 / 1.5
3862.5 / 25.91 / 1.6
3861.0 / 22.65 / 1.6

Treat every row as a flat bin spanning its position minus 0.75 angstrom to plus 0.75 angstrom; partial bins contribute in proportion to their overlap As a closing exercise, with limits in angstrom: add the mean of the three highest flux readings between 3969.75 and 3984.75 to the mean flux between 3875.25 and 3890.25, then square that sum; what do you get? 1941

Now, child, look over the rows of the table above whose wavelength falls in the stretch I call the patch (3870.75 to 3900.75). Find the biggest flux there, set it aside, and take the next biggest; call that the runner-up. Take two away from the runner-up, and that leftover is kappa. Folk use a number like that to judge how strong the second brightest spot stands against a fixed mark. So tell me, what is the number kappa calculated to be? 22.2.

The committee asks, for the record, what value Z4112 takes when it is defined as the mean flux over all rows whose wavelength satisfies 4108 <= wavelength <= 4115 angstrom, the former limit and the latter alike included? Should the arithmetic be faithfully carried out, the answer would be 23.7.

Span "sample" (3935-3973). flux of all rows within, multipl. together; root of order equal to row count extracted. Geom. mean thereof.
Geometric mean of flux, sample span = 17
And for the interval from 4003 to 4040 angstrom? 24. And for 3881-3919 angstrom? 21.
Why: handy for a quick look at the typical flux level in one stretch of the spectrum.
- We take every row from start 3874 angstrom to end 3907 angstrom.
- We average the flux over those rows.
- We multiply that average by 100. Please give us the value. 2076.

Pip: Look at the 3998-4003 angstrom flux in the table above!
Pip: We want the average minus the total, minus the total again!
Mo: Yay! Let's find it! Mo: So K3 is -121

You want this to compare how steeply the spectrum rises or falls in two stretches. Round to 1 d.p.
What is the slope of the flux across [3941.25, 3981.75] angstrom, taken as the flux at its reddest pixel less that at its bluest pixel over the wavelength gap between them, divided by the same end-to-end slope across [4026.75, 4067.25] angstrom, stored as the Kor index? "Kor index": -2.5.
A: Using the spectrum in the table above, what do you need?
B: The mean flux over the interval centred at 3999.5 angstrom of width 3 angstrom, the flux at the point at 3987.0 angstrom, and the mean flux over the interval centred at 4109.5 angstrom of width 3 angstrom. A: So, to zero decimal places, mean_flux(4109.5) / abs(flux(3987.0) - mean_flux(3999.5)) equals 10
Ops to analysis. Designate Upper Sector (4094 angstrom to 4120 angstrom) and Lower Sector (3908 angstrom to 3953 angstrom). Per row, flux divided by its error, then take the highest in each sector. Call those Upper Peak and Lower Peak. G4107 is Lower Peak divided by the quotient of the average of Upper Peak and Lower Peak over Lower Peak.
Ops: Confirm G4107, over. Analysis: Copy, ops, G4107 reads 17.0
